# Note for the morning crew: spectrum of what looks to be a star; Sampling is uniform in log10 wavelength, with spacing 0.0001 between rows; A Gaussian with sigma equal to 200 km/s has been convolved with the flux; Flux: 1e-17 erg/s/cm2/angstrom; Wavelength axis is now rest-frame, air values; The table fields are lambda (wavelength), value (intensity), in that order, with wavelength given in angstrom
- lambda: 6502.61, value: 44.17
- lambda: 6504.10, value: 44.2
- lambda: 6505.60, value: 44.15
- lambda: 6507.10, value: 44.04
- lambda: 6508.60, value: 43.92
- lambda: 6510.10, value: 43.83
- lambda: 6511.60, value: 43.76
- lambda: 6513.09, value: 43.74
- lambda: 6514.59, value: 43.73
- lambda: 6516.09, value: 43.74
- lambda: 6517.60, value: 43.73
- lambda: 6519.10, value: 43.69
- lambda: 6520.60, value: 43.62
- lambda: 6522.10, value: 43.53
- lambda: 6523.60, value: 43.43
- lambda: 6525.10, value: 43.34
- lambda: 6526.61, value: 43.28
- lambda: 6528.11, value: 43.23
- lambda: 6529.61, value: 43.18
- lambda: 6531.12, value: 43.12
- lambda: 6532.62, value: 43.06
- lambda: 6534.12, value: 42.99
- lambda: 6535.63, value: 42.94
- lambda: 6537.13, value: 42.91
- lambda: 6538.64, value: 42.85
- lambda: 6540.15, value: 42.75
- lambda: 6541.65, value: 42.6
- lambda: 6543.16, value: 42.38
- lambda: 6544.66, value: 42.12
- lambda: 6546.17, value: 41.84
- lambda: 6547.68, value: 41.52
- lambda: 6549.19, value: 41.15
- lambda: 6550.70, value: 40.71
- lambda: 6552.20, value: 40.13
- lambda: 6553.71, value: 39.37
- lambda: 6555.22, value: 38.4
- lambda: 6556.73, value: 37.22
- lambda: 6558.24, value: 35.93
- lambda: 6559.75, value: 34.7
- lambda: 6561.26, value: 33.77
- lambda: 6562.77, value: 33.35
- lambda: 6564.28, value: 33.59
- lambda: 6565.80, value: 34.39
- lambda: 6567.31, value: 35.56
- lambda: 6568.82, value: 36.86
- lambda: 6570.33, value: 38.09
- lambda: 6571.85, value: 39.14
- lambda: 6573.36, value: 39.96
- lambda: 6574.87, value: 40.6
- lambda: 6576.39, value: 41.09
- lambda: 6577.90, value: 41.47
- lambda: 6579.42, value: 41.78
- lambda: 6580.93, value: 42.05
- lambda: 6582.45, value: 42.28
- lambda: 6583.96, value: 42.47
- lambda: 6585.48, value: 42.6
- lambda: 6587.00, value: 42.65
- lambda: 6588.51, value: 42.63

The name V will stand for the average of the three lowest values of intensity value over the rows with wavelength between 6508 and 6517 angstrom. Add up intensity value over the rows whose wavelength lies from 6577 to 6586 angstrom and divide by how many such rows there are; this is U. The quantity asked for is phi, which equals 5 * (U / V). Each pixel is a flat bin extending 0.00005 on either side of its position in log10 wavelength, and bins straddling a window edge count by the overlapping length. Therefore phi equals 4.8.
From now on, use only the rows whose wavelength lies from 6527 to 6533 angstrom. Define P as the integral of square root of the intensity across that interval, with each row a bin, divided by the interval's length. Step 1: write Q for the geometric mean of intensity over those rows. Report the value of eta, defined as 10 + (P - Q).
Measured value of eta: -26.6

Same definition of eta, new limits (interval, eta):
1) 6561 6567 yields -18.0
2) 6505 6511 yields -27.4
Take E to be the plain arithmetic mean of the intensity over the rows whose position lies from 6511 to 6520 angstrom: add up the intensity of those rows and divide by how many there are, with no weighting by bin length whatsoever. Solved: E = 43.7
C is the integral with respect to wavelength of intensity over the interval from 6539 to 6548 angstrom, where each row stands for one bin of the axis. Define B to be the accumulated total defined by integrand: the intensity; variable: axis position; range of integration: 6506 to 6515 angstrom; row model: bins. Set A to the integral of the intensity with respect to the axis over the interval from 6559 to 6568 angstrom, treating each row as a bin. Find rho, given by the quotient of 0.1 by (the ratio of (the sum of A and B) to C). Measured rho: 0.054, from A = 308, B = 395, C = 380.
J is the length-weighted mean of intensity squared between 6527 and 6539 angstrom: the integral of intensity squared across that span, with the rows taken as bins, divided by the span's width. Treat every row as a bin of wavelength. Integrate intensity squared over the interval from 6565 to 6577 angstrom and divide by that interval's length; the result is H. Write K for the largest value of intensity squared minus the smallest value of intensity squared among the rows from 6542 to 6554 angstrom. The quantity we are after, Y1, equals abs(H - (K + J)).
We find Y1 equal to 639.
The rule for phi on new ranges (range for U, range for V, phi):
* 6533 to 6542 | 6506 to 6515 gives 4.9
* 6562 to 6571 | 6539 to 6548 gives 4.2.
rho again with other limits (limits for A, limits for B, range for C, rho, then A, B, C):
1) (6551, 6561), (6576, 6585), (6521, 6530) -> 0.052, 376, 377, 390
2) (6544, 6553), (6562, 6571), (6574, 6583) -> 0.054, 371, 318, 373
